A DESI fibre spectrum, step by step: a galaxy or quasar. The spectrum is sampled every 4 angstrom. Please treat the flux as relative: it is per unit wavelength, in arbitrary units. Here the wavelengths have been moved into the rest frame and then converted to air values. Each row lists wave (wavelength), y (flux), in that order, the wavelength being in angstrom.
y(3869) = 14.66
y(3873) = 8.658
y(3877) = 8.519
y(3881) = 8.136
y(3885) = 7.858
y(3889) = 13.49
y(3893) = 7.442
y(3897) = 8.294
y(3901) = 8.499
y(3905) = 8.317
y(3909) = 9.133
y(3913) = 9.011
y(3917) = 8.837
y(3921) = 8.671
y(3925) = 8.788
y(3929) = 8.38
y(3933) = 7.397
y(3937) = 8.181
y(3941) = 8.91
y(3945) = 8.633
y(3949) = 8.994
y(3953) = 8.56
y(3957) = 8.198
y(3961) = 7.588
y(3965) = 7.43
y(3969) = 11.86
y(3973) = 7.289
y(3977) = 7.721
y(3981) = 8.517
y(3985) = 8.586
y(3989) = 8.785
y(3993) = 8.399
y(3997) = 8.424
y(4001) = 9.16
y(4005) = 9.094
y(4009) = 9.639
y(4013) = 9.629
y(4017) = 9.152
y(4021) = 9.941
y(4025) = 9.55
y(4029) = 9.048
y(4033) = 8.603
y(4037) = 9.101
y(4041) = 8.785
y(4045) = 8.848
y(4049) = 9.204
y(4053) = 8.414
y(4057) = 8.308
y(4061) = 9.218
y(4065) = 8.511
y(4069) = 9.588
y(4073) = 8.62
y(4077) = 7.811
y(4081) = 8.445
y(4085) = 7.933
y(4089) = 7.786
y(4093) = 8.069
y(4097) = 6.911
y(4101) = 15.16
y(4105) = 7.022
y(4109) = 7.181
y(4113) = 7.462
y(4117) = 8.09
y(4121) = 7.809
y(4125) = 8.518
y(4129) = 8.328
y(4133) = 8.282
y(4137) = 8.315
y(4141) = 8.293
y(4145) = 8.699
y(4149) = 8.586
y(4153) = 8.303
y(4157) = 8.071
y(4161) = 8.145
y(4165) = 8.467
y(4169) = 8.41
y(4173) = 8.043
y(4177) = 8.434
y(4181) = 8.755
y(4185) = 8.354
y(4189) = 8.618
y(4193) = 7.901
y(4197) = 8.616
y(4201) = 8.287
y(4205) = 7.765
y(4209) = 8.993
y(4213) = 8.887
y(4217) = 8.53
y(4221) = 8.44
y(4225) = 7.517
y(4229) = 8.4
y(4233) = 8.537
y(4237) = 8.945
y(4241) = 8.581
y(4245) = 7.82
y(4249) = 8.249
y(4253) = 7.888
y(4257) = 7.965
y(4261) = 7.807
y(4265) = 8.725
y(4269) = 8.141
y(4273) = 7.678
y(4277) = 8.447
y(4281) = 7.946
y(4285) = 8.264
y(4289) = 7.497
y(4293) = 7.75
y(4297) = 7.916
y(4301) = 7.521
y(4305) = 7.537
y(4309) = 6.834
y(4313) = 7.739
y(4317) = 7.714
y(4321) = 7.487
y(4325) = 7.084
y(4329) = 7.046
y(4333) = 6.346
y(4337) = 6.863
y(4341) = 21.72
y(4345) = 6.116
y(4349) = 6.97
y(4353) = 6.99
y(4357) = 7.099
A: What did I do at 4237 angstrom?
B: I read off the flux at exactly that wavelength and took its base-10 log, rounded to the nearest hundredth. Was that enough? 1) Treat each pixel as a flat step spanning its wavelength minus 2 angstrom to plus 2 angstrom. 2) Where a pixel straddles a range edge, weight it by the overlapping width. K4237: 0.95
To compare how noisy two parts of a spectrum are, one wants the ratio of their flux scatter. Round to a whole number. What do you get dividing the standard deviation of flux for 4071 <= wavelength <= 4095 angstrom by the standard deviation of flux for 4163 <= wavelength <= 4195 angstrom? 1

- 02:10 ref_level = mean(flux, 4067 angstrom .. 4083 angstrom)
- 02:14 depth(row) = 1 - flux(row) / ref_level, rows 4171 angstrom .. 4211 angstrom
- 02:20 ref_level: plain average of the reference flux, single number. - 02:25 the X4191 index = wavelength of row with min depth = 4209 angstrom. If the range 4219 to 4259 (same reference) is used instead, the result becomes 4237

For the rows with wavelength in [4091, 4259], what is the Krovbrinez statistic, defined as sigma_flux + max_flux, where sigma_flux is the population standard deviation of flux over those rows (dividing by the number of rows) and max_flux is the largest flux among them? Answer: 16.3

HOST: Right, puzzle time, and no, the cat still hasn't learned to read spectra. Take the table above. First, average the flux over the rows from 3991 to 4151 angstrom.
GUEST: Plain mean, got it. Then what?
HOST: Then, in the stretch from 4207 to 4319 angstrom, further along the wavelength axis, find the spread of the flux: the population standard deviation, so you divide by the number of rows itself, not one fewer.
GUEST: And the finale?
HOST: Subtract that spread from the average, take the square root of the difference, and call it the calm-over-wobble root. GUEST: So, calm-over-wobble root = 2.86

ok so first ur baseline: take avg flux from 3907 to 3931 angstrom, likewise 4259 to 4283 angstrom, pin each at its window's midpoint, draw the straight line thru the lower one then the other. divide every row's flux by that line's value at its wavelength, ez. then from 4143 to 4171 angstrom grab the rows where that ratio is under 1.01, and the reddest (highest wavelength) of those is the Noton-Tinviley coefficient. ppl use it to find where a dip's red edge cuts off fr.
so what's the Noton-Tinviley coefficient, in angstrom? 4161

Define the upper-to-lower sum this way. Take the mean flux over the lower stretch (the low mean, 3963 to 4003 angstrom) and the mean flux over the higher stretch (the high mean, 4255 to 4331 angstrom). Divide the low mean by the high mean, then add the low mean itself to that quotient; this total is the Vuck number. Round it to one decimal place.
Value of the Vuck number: 9.7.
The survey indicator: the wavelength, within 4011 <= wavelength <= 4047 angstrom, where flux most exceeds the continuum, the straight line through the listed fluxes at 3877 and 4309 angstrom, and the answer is 4021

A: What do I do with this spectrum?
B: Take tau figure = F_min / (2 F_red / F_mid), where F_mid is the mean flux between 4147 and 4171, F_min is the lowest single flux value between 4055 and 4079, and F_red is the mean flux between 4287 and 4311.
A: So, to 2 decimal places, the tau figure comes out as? 4.33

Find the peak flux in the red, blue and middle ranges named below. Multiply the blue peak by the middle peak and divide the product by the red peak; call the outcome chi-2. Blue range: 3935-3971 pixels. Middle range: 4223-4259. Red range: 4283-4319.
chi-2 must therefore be 13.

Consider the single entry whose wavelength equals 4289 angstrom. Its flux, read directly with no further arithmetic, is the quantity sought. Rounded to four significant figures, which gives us 7.497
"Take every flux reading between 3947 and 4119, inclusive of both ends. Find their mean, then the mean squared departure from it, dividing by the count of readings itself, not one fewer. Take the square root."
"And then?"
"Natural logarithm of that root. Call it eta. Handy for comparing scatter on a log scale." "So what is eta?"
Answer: 0.29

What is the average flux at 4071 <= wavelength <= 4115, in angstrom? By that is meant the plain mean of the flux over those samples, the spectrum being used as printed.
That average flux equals 8.40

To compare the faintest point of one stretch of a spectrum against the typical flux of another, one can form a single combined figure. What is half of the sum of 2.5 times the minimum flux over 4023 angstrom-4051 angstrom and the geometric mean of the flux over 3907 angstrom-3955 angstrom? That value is 15.1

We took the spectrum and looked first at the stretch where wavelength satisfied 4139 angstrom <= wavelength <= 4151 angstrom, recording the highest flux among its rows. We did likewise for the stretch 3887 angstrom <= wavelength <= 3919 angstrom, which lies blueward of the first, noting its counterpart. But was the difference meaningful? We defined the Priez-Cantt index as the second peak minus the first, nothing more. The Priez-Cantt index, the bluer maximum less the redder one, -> 4.8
